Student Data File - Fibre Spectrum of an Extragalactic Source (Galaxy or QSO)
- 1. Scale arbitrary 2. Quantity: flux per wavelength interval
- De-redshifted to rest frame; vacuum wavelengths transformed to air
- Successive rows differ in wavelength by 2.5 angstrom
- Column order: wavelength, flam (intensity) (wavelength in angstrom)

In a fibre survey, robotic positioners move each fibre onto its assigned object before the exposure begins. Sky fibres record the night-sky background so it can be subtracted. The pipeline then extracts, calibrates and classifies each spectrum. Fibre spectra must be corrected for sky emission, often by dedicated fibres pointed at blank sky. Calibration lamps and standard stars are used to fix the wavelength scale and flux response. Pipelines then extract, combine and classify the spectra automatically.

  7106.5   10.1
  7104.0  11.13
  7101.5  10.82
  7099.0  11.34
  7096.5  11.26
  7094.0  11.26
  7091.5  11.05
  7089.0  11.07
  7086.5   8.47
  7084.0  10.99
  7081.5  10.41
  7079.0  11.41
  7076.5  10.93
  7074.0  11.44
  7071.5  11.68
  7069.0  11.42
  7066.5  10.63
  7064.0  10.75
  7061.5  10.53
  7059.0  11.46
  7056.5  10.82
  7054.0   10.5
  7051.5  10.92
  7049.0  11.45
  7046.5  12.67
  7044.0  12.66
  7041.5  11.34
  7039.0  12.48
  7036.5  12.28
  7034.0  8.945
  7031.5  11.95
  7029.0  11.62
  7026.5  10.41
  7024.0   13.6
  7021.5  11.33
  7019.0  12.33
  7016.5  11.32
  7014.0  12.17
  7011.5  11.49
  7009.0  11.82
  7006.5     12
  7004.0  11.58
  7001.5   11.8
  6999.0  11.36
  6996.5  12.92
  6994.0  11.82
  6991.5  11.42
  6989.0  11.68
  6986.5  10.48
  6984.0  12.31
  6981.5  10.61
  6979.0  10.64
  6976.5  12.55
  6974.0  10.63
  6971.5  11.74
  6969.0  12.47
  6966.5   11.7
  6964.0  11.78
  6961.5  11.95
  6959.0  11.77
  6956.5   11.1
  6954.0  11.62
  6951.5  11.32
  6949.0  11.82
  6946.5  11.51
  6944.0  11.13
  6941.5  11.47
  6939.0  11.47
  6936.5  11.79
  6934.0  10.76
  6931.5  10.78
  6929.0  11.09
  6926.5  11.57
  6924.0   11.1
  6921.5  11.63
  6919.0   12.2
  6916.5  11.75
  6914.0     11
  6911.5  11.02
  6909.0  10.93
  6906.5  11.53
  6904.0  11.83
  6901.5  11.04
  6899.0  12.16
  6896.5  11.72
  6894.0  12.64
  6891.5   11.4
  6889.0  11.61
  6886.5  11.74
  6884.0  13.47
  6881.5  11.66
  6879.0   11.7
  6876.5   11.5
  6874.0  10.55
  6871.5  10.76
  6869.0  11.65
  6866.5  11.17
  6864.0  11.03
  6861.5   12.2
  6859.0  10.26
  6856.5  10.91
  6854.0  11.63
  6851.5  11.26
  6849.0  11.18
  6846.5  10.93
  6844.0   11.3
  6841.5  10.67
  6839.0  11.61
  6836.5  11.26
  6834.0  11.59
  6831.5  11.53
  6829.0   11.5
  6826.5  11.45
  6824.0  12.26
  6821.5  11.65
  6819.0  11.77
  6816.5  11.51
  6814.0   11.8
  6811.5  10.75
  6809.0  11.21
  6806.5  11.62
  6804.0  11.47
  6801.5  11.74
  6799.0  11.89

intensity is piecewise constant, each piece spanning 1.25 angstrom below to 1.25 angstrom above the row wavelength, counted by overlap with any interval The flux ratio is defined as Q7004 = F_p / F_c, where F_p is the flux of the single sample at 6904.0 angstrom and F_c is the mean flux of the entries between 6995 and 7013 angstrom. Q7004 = 1.00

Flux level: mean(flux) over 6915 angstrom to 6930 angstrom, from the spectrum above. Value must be 11.6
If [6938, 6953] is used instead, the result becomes 11.5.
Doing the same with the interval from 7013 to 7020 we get 11.9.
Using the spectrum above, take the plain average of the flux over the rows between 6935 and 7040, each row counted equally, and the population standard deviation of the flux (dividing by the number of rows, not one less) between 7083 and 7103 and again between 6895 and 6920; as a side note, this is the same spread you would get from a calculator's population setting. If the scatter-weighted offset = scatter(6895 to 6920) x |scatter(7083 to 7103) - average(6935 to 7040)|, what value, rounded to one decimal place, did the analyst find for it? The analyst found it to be 5.0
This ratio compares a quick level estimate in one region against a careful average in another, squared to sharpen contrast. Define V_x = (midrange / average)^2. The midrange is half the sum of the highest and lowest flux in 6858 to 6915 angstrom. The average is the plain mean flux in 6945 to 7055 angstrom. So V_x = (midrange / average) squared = 1.04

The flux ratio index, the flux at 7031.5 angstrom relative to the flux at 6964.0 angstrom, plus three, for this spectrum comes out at 4.01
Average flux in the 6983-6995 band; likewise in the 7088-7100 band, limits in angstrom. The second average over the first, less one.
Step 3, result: -0.03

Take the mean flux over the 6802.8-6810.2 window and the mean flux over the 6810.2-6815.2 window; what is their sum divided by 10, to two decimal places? 2.27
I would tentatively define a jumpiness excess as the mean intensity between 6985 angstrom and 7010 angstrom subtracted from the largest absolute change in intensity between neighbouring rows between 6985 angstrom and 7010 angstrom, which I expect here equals -10.1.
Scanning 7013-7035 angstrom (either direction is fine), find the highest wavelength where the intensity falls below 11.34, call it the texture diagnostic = 7034.0 angstrom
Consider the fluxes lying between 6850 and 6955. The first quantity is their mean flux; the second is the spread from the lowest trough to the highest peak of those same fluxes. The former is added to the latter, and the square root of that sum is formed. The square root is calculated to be 3.83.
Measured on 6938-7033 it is 3.85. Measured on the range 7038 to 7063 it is 3.69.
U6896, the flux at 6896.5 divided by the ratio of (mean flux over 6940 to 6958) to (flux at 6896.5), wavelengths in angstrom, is 12.0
